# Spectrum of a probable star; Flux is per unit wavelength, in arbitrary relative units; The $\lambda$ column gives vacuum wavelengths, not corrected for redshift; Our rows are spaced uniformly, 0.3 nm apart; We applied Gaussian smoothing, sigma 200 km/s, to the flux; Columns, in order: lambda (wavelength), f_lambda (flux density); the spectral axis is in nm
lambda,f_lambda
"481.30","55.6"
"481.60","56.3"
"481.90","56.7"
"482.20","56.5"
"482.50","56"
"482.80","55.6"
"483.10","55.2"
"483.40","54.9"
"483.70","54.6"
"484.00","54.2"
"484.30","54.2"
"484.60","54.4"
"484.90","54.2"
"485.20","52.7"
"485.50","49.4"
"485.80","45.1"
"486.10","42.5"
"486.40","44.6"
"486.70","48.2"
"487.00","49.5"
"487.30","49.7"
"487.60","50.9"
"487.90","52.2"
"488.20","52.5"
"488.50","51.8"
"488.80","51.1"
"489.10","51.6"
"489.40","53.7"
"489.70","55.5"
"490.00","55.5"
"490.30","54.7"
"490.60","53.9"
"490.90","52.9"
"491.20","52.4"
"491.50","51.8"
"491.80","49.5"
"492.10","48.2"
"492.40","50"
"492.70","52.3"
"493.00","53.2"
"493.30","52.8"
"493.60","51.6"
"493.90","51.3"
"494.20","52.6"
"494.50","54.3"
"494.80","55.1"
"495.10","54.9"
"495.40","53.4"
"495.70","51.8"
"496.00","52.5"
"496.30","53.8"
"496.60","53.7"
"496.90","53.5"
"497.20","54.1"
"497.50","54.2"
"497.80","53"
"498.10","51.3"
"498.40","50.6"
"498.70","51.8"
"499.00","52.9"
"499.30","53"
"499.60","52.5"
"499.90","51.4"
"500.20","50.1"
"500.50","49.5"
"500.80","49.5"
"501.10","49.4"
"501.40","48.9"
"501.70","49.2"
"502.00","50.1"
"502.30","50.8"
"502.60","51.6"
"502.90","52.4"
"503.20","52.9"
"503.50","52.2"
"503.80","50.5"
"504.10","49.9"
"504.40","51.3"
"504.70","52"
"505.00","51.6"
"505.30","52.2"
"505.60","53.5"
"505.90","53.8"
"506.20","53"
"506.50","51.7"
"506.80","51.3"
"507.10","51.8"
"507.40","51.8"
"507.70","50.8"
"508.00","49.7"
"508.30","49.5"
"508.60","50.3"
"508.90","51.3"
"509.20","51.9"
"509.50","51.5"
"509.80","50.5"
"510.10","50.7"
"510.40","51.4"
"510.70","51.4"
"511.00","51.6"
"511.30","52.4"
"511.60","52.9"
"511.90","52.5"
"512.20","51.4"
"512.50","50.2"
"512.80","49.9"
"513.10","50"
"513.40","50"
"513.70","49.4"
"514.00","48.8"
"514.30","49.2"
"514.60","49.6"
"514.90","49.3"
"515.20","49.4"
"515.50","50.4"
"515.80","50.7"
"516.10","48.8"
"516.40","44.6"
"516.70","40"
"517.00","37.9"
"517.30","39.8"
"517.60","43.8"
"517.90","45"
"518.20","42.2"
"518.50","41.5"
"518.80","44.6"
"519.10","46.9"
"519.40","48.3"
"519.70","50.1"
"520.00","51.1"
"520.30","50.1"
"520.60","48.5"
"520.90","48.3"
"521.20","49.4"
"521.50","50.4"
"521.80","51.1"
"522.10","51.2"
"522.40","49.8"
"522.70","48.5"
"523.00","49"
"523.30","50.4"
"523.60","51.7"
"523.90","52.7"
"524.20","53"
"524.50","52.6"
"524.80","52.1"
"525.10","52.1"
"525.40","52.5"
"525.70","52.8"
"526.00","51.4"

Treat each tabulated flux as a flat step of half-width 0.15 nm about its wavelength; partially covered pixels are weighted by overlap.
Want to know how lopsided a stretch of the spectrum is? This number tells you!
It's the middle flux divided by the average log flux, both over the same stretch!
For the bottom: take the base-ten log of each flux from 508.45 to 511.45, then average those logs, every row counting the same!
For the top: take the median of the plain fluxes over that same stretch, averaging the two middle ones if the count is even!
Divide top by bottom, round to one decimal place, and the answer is 30.1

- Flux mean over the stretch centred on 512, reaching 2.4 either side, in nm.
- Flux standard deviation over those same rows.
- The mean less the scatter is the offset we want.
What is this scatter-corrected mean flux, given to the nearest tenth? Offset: 49.6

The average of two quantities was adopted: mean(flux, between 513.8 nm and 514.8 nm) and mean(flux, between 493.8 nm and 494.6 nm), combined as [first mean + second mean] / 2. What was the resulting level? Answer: 51.0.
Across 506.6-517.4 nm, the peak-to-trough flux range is 15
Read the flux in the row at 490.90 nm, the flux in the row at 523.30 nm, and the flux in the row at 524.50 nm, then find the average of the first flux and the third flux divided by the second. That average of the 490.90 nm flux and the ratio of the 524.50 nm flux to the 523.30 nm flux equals 27.0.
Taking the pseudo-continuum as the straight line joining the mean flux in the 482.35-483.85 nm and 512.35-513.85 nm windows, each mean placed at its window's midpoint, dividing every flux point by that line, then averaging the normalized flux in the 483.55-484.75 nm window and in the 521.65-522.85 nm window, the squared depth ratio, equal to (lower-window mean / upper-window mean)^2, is 0.902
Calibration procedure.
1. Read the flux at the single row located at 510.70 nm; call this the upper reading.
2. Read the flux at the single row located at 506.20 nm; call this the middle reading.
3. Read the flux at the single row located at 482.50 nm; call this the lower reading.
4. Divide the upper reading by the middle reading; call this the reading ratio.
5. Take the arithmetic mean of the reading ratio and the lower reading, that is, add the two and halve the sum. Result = 28.5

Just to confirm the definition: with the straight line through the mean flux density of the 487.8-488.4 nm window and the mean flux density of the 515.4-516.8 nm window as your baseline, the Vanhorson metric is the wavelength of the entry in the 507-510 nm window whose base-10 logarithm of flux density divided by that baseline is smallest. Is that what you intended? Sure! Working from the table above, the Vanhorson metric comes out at 508.30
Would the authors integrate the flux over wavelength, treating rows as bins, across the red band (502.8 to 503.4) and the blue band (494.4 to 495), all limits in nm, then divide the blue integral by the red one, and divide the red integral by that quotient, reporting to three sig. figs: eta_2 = 30.4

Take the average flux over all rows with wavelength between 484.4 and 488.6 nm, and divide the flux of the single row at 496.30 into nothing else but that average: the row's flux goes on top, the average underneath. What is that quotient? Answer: 1.08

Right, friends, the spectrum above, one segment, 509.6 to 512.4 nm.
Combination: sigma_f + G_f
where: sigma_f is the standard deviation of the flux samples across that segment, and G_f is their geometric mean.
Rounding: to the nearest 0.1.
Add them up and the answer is 52.4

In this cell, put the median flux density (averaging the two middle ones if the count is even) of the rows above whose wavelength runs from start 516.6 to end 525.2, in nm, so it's 49.4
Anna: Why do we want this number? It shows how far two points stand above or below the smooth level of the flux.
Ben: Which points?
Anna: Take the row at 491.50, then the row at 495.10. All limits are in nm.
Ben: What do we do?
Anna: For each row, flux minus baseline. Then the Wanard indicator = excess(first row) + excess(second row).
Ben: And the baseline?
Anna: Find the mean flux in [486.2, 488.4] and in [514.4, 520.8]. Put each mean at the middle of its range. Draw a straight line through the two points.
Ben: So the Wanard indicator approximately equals 9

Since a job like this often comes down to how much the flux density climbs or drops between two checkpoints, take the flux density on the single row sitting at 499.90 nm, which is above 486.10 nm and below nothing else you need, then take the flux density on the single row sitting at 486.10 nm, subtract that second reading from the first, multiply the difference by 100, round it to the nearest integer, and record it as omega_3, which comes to 890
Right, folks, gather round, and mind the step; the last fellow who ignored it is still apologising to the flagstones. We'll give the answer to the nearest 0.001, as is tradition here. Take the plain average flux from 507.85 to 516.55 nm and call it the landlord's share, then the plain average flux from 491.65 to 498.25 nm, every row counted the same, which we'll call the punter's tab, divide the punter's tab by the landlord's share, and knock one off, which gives 0.045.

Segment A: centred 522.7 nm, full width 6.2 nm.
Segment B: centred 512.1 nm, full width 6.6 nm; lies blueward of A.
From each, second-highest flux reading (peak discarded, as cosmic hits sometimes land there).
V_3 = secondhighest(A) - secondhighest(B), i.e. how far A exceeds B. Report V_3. 0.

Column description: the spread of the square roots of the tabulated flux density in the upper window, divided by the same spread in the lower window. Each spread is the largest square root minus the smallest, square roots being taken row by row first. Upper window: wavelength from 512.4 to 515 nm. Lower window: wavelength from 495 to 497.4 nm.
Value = 0.47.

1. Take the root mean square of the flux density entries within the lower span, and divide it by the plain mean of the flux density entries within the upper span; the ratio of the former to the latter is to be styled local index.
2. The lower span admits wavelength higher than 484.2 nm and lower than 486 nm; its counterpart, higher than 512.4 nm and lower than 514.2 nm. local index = 1.04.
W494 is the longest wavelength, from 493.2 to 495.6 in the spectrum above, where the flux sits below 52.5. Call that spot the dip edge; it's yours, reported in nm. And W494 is 493.90 nm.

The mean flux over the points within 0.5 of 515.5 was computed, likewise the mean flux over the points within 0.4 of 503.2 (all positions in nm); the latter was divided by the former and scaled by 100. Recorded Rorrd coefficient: 105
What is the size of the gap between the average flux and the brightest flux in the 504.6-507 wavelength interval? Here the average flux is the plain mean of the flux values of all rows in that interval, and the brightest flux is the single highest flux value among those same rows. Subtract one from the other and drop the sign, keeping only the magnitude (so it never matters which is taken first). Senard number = 1.4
